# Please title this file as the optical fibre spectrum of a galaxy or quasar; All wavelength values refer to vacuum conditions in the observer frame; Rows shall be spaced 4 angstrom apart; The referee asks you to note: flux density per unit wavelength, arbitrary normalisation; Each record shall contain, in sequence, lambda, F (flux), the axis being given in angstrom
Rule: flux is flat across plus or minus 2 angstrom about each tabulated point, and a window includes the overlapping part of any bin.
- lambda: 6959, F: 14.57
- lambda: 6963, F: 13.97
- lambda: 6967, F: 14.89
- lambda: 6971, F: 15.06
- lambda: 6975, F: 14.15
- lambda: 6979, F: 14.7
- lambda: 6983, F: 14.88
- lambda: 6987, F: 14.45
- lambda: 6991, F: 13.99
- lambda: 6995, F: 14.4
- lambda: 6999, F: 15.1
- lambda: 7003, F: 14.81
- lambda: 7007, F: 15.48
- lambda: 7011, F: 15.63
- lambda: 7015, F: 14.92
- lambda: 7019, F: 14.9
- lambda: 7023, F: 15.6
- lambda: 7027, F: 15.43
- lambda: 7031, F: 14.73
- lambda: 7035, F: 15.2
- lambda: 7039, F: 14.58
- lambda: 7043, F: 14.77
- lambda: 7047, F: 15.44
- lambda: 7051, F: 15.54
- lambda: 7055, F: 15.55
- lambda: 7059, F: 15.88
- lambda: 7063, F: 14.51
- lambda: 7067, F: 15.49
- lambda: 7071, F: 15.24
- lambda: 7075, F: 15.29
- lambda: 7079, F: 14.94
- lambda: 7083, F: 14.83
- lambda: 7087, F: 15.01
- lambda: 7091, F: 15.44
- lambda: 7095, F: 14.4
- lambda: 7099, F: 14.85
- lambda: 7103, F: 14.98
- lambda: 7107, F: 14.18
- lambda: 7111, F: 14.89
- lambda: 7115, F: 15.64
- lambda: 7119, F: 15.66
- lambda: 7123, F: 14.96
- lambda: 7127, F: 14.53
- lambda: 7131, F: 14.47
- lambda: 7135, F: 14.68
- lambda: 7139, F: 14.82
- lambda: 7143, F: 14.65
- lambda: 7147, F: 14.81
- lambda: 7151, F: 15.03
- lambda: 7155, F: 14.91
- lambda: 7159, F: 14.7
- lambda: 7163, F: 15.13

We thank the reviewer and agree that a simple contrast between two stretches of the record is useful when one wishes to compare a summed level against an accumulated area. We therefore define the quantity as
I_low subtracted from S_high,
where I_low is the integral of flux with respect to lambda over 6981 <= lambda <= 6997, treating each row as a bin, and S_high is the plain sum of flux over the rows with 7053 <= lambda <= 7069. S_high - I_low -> -169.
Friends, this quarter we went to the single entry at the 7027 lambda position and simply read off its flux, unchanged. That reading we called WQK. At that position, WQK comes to 15.43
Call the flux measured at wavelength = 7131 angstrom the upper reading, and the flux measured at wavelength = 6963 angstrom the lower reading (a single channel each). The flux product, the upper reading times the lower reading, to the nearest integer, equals 202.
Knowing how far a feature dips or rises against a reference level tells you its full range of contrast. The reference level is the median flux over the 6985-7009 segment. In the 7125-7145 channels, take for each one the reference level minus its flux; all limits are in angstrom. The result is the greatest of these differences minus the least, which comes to 0.35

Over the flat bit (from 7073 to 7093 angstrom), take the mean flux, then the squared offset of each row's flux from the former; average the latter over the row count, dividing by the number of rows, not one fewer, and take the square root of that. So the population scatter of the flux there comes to 0.227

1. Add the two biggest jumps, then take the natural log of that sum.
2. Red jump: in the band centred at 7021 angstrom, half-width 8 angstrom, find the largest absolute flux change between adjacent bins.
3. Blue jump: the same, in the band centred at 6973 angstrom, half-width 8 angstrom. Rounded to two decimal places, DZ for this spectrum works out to 0.48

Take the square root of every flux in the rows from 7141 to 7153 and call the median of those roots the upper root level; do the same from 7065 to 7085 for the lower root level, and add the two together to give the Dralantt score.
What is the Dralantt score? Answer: 7.75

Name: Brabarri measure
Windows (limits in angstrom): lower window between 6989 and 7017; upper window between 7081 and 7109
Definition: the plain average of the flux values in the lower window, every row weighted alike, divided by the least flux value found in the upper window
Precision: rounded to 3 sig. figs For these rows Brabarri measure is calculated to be 1.05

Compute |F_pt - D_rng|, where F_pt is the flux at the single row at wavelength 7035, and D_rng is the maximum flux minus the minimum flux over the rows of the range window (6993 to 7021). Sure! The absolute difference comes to 13.97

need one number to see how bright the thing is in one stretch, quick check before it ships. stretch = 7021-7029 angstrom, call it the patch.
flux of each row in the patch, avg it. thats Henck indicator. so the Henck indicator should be 15.5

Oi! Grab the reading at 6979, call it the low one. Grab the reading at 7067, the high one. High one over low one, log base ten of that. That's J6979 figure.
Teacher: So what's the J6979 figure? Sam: 0.023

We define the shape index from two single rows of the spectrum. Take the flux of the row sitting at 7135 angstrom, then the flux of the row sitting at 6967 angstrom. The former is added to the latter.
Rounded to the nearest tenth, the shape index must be 29.6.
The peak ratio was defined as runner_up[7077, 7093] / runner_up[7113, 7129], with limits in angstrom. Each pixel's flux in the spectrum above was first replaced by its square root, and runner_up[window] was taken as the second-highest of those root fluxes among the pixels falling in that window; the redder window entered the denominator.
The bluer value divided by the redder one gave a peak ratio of 0.98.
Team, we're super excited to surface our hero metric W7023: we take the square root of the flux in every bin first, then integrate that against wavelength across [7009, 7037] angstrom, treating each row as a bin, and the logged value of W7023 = 109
